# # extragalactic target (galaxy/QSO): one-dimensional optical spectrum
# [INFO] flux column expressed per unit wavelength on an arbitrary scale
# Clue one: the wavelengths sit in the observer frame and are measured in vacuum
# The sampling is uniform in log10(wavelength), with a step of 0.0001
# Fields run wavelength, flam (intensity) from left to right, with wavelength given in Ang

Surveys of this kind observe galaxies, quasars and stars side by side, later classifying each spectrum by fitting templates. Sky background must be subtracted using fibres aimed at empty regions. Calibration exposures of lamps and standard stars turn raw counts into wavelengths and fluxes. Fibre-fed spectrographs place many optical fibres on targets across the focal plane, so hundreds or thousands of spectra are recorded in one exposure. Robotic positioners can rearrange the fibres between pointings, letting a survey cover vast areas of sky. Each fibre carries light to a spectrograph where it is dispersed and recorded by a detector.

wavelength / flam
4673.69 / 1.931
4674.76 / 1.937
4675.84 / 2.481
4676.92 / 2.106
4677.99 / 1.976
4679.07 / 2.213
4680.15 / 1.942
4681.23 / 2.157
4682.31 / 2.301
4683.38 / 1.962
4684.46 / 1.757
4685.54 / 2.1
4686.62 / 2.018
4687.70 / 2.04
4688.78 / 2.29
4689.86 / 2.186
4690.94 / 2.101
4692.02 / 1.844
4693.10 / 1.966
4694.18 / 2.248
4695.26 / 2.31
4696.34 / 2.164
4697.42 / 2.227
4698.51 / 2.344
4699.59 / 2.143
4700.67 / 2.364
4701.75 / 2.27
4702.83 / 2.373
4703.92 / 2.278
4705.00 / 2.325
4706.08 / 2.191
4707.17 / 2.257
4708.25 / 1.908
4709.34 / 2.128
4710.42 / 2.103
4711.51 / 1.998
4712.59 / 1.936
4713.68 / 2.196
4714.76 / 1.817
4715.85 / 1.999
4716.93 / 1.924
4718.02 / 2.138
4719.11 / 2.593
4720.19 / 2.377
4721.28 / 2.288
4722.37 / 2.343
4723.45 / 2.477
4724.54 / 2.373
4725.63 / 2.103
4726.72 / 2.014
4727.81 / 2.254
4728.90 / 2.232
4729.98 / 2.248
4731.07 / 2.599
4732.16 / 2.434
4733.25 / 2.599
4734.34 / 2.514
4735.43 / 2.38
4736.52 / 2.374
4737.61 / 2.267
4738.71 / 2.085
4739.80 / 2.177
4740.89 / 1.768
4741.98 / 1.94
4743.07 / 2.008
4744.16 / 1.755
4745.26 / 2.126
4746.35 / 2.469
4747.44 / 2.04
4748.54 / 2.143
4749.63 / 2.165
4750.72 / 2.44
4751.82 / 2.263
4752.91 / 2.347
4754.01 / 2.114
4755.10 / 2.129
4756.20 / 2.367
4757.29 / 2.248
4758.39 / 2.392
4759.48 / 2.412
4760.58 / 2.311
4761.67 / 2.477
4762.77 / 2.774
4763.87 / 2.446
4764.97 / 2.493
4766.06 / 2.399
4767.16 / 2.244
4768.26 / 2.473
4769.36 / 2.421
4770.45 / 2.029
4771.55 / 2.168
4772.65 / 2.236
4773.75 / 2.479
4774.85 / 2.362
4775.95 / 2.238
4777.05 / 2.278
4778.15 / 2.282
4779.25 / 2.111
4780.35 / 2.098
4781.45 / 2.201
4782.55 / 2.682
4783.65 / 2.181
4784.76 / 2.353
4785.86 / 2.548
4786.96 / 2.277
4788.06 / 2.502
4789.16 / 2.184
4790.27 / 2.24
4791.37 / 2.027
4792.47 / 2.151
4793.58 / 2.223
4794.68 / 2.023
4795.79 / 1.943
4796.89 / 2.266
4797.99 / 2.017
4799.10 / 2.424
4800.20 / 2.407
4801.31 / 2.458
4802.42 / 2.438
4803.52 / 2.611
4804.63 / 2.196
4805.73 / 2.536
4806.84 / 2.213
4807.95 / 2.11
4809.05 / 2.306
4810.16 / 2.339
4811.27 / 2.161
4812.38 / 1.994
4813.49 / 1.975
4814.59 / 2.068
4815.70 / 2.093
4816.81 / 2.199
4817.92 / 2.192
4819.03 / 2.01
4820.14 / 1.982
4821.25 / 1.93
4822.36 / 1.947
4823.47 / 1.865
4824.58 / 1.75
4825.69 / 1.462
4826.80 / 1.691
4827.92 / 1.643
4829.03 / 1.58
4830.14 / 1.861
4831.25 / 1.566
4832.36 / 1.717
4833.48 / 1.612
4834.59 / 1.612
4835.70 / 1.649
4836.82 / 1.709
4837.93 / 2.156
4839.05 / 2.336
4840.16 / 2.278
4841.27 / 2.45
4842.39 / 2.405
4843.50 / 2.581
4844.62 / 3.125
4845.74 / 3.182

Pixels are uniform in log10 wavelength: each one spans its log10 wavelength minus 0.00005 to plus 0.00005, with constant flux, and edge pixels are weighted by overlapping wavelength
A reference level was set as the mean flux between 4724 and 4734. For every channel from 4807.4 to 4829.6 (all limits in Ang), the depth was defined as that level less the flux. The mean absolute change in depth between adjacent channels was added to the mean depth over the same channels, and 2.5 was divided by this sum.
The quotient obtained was 5.5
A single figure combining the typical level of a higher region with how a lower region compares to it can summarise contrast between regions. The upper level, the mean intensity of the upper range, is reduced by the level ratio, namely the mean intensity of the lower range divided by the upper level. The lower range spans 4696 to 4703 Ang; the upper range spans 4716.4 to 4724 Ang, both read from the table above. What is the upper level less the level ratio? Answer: 1.32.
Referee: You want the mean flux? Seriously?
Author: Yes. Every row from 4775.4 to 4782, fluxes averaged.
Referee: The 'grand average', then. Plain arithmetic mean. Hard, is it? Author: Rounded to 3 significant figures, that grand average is 2.20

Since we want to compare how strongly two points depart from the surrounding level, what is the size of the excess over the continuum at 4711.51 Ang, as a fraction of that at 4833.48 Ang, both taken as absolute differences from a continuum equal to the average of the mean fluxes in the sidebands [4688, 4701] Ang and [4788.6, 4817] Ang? 0.34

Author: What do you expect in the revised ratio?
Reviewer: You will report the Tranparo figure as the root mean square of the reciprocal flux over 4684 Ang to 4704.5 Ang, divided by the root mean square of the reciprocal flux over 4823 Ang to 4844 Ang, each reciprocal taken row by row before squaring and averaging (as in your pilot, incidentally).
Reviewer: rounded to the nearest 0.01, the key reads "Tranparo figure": 0.85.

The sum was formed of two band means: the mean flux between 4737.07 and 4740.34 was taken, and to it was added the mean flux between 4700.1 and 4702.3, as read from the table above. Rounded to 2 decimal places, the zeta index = 4.49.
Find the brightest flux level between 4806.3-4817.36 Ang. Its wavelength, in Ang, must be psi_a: 4810.16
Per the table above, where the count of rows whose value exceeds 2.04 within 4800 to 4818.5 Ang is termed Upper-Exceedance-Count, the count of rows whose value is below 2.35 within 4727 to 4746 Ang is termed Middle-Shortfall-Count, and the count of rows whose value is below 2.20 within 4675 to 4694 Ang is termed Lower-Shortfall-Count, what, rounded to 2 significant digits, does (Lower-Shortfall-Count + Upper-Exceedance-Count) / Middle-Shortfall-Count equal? 2.5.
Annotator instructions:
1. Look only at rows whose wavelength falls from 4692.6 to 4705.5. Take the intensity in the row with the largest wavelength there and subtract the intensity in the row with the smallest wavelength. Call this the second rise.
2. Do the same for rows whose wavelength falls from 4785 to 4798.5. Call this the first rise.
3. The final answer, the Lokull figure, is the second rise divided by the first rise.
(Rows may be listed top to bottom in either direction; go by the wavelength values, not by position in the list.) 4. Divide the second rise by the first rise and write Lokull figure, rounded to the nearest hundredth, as -0.68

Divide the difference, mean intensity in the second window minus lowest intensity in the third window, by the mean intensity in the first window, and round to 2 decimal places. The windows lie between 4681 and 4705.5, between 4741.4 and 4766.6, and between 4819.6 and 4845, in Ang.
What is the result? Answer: 0.37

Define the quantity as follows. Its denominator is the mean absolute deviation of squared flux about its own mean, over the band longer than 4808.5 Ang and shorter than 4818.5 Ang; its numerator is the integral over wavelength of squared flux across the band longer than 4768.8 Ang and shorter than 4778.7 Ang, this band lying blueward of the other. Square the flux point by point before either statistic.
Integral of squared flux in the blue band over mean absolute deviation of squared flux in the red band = 118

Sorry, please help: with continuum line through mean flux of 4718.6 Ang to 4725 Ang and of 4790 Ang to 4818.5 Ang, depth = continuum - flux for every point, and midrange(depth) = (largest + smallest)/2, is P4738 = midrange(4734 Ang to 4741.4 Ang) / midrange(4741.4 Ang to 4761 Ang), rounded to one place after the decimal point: 1.0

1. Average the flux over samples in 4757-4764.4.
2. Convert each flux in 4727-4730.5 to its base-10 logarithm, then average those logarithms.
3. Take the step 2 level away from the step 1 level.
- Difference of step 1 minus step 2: 2.09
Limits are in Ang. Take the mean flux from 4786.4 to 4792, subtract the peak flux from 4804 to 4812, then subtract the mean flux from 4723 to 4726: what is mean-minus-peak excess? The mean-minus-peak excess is -2.61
